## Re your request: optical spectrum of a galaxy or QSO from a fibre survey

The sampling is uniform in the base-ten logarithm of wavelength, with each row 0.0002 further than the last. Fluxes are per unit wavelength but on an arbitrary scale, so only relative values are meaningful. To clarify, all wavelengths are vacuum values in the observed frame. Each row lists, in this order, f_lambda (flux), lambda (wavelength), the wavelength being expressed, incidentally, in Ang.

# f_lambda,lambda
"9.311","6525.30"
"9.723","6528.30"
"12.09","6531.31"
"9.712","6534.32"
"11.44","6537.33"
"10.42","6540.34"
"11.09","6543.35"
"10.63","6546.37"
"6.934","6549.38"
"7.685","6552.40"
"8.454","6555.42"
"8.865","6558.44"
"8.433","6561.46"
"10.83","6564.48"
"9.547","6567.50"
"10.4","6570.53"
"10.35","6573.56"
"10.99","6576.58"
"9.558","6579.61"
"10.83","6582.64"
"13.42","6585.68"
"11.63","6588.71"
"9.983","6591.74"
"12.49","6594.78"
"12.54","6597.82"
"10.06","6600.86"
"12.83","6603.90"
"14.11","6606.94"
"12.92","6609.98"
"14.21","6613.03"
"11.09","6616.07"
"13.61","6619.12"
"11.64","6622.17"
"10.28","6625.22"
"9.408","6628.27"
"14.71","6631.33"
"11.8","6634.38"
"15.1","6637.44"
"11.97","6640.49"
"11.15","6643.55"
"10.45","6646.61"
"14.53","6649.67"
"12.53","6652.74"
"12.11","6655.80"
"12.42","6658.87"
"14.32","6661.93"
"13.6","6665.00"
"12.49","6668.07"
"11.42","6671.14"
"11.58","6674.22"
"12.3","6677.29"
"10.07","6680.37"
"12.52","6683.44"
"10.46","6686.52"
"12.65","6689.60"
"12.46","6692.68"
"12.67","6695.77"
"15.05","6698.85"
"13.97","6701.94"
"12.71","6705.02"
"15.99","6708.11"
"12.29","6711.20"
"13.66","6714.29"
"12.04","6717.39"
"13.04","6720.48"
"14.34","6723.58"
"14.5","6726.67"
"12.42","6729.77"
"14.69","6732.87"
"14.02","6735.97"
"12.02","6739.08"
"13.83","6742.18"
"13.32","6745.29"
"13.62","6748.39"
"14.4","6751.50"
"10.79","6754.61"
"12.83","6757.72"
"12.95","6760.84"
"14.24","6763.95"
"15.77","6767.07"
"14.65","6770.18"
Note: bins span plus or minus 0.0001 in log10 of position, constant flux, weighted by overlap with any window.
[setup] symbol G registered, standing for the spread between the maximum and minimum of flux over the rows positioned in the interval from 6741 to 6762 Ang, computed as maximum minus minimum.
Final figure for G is 3.6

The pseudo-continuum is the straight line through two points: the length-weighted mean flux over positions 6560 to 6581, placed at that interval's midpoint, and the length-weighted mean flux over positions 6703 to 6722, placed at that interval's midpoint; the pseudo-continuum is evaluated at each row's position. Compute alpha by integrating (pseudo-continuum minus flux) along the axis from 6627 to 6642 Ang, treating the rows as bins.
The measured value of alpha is -17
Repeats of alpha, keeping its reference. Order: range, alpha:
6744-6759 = 18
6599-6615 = -30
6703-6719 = -1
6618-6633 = -9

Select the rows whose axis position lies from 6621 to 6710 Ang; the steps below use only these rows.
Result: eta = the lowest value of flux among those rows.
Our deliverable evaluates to 9.408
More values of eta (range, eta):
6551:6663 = 7.685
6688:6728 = 12.04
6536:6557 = 6.934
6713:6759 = 10.79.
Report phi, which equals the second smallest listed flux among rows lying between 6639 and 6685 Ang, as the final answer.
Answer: 10.45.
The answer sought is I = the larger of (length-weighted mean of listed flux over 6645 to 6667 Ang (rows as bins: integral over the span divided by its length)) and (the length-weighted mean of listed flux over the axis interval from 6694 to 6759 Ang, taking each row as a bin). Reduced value 13.4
